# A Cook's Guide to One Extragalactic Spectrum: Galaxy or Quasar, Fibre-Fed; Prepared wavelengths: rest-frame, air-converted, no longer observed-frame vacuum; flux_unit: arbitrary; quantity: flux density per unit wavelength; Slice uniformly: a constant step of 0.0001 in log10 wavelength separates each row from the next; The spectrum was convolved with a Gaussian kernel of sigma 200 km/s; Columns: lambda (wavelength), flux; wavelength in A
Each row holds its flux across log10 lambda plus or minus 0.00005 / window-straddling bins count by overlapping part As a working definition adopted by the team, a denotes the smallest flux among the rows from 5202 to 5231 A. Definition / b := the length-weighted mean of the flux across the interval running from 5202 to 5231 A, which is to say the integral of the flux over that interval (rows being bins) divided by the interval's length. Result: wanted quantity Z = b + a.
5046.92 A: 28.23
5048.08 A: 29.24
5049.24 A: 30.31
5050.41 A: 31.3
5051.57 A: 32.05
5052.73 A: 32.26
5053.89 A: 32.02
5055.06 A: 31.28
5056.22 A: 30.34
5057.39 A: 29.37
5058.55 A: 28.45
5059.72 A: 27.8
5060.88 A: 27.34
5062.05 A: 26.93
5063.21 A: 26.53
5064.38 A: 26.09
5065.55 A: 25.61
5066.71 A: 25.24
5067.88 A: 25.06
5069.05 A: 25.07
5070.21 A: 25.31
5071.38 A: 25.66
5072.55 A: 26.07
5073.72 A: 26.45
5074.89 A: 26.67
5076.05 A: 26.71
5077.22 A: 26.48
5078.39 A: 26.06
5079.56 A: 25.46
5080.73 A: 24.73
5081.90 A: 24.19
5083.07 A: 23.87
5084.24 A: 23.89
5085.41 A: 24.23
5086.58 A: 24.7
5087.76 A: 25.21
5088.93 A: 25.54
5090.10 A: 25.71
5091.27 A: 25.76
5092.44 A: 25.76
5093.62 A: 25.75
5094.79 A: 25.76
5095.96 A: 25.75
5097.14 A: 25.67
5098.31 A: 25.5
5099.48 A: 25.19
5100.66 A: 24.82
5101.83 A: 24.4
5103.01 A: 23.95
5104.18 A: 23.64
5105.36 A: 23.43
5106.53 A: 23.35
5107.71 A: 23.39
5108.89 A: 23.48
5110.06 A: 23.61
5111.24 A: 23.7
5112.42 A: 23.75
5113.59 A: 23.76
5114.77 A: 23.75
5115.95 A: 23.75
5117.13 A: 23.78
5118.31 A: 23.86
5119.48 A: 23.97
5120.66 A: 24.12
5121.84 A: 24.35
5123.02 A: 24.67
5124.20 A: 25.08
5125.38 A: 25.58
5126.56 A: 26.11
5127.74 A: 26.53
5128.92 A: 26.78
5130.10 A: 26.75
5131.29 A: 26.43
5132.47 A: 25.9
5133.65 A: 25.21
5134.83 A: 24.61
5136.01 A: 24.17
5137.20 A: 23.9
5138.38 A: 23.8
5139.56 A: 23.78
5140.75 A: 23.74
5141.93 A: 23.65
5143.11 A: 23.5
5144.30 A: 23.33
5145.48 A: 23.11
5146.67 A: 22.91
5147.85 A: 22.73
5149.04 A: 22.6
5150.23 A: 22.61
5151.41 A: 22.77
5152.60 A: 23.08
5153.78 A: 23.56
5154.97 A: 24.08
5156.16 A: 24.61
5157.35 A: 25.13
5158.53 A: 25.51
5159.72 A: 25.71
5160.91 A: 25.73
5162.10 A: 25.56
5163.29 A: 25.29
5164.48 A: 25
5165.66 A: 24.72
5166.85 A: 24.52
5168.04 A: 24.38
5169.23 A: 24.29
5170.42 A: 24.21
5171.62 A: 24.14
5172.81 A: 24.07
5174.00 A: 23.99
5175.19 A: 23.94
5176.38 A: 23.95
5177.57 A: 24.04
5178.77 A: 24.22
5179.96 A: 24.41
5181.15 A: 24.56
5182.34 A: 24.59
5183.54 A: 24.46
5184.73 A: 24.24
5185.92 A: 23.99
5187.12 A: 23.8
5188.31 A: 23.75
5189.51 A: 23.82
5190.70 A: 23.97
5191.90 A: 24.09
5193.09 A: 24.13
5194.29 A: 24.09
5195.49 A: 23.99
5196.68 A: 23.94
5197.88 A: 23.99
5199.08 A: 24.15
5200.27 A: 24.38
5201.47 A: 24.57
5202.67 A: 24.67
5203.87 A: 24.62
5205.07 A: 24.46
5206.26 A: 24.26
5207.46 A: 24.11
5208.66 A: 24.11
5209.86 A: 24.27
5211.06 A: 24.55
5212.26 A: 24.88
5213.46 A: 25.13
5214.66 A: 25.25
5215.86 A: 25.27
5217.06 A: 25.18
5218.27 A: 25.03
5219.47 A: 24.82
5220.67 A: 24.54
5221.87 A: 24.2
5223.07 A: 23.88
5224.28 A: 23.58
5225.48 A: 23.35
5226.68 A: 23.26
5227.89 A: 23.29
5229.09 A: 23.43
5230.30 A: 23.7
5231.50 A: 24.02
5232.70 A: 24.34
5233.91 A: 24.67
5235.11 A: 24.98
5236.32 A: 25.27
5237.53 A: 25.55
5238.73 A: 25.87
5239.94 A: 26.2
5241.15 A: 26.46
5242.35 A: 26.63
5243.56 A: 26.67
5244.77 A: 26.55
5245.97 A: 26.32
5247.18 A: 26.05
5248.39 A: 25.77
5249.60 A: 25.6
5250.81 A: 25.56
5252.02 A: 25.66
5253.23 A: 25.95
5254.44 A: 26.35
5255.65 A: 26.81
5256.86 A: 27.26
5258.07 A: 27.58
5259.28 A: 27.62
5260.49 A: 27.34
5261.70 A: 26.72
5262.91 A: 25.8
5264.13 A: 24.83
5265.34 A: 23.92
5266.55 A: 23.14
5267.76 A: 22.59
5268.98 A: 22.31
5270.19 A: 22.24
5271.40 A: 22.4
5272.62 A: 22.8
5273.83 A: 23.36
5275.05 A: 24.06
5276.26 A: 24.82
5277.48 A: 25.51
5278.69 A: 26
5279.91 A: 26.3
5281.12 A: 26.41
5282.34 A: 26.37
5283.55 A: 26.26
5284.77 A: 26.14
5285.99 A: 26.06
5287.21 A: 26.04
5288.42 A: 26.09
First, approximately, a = 23.26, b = 24.3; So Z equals 47.6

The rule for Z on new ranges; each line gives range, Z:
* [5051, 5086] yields 50.8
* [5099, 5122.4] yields 47.2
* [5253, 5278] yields 47.1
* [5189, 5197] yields 47.8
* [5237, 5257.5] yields 51.7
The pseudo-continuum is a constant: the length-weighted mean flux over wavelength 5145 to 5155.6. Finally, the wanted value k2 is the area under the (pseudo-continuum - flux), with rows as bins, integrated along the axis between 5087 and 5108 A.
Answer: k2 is -40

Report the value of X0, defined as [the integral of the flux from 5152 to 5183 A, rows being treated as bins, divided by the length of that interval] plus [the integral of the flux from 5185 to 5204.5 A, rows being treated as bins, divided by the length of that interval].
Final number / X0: 48.6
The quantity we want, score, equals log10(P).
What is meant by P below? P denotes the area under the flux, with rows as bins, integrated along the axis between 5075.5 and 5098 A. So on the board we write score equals 2.76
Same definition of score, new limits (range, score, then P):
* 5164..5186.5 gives 2.74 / 547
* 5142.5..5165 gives 2.73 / 541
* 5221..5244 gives 2.75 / 568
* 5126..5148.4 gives 2.74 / 551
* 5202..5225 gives 2.75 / 565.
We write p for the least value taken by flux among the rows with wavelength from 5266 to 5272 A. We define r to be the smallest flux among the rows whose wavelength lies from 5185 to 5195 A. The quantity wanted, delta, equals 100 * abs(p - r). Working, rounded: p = 22.24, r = 23.75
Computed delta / 151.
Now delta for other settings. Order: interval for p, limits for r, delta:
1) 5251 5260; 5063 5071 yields 60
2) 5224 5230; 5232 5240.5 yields 108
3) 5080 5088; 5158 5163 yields 164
